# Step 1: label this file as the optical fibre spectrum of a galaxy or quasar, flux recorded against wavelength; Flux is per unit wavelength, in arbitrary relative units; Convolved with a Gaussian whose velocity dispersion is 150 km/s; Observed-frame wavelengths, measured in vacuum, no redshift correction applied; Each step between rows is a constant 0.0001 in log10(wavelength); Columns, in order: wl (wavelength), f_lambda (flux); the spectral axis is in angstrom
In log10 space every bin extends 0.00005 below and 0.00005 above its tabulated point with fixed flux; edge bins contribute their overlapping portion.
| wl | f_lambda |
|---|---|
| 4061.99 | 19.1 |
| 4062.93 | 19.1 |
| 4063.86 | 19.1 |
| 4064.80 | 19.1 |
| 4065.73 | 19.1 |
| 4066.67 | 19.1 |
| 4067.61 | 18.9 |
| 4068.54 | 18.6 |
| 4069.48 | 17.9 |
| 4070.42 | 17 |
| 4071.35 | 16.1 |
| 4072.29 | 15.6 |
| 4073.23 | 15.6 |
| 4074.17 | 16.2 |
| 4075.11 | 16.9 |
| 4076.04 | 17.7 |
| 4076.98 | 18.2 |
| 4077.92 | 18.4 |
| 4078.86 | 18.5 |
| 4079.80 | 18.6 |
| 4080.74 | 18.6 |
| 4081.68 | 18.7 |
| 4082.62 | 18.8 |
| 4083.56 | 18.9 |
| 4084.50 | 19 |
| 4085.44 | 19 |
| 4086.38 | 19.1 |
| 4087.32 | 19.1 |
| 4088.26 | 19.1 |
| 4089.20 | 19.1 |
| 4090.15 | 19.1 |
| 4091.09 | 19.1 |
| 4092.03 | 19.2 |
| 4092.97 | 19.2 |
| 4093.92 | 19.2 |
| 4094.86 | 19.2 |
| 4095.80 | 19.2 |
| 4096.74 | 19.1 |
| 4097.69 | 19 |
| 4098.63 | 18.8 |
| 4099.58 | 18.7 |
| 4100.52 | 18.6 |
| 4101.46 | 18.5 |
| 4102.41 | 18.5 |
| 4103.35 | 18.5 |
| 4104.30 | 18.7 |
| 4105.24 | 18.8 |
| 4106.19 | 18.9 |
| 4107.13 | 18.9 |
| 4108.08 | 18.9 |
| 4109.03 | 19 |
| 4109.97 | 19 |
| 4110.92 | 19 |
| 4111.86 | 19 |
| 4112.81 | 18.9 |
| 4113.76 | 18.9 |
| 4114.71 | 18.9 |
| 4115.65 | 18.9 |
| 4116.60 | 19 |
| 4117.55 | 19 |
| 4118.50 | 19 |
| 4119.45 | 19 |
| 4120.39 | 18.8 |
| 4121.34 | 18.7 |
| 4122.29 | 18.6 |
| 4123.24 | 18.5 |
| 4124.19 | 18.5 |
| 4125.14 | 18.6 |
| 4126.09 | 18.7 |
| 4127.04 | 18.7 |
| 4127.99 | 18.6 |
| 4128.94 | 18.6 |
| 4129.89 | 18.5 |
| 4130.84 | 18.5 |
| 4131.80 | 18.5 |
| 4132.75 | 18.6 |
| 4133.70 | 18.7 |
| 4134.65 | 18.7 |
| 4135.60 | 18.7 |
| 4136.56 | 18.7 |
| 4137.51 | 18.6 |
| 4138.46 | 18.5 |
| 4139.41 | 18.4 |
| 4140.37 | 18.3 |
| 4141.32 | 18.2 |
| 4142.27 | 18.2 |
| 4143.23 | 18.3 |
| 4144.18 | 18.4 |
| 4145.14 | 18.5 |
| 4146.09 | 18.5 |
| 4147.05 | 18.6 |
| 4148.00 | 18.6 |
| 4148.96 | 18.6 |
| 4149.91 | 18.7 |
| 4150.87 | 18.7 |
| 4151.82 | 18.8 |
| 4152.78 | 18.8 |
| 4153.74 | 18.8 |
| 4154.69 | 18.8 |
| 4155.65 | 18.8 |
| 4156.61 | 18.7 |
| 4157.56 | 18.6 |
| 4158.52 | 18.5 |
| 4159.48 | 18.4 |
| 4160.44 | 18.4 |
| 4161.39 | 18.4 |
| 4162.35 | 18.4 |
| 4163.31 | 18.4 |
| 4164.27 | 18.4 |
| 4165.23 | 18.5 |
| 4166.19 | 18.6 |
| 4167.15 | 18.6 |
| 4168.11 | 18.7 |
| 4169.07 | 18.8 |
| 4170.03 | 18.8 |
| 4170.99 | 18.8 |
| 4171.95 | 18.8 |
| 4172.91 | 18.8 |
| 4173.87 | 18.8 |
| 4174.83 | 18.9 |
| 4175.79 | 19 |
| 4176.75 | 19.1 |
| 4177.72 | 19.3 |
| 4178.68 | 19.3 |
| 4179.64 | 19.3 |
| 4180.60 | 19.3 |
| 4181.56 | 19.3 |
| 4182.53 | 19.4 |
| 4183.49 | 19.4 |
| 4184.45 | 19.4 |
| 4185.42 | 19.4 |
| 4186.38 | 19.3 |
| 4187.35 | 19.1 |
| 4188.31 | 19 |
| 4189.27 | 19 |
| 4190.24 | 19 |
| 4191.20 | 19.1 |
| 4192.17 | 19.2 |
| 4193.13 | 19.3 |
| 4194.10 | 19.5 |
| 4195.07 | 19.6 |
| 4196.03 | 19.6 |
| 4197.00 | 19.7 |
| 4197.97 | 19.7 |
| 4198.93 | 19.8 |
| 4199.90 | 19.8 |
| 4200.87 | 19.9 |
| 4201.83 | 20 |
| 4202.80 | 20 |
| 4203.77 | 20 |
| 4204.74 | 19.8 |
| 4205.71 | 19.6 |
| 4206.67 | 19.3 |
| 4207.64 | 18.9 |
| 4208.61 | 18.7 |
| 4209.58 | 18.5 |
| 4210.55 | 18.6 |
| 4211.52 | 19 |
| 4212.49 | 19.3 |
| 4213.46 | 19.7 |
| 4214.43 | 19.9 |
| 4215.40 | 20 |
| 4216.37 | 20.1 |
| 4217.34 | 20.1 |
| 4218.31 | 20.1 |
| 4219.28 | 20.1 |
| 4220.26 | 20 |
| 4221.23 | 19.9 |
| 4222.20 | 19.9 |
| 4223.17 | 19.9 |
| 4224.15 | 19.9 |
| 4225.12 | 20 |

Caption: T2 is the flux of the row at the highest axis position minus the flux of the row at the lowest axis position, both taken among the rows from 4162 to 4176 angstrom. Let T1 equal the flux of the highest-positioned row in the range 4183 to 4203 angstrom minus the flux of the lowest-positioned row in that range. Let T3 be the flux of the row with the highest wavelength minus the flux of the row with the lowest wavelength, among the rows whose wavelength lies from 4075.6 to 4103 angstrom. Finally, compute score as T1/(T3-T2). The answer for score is 3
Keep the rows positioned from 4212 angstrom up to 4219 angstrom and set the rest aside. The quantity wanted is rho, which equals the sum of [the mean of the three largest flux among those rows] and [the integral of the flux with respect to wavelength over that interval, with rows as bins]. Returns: 159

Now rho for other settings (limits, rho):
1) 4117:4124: 151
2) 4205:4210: 115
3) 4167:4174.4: 158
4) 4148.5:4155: 141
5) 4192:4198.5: 147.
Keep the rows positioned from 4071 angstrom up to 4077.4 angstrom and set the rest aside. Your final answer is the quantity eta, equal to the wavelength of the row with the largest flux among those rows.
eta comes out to 4076.98 angstrom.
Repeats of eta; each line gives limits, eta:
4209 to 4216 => 4215.40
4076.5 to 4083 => 4082.62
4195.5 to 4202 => 4201.83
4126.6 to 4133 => 4127.04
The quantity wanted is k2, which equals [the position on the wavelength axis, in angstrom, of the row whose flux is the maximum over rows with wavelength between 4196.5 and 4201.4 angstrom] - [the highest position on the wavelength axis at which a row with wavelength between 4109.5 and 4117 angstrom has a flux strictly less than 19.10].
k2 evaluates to 84.3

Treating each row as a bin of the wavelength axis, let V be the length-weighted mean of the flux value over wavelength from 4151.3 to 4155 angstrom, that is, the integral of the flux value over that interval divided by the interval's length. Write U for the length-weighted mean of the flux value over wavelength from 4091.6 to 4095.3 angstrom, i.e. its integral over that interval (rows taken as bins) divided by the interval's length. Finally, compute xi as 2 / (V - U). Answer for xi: -5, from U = 19.2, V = 18.8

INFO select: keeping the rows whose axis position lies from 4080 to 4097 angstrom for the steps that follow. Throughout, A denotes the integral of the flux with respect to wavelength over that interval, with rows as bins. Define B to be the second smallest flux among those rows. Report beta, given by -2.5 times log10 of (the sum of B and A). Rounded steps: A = 324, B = 18.7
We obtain -6.3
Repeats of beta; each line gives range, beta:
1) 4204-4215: -5.9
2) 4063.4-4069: -5.2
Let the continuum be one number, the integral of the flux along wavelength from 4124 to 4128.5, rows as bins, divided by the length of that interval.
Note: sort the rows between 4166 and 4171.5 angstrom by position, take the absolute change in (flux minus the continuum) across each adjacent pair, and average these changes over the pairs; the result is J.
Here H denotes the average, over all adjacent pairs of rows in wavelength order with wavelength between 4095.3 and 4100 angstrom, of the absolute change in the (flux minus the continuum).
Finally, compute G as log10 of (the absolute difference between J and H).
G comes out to -1.1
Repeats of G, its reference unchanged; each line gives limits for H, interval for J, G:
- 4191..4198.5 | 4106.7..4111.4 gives -1.2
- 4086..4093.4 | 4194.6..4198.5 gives -1.7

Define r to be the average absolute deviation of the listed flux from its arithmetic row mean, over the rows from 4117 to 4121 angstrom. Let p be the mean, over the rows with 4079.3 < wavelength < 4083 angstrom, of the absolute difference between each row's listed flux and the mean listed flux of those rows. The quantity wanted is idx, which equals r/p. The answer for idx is 1.0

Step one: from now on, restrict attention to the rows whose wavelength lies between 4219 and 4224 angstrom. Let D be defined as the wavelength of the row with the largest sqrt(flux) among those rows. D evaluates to 4219.28 angstrom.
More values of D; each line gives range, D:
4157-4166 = 4157.56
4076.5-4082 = 4081.68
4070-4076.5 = 4076.04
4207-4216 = 4215.40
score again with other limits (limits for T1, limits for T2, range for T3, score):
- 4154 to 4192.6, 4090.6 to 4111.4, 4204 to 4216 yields 1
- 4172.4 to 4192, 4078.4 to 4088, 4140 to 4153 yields -3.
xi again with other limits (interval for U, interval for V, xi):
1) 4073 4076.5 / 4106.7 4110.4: 1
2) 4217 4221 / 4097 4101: -2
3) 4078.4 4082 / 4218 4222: 1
